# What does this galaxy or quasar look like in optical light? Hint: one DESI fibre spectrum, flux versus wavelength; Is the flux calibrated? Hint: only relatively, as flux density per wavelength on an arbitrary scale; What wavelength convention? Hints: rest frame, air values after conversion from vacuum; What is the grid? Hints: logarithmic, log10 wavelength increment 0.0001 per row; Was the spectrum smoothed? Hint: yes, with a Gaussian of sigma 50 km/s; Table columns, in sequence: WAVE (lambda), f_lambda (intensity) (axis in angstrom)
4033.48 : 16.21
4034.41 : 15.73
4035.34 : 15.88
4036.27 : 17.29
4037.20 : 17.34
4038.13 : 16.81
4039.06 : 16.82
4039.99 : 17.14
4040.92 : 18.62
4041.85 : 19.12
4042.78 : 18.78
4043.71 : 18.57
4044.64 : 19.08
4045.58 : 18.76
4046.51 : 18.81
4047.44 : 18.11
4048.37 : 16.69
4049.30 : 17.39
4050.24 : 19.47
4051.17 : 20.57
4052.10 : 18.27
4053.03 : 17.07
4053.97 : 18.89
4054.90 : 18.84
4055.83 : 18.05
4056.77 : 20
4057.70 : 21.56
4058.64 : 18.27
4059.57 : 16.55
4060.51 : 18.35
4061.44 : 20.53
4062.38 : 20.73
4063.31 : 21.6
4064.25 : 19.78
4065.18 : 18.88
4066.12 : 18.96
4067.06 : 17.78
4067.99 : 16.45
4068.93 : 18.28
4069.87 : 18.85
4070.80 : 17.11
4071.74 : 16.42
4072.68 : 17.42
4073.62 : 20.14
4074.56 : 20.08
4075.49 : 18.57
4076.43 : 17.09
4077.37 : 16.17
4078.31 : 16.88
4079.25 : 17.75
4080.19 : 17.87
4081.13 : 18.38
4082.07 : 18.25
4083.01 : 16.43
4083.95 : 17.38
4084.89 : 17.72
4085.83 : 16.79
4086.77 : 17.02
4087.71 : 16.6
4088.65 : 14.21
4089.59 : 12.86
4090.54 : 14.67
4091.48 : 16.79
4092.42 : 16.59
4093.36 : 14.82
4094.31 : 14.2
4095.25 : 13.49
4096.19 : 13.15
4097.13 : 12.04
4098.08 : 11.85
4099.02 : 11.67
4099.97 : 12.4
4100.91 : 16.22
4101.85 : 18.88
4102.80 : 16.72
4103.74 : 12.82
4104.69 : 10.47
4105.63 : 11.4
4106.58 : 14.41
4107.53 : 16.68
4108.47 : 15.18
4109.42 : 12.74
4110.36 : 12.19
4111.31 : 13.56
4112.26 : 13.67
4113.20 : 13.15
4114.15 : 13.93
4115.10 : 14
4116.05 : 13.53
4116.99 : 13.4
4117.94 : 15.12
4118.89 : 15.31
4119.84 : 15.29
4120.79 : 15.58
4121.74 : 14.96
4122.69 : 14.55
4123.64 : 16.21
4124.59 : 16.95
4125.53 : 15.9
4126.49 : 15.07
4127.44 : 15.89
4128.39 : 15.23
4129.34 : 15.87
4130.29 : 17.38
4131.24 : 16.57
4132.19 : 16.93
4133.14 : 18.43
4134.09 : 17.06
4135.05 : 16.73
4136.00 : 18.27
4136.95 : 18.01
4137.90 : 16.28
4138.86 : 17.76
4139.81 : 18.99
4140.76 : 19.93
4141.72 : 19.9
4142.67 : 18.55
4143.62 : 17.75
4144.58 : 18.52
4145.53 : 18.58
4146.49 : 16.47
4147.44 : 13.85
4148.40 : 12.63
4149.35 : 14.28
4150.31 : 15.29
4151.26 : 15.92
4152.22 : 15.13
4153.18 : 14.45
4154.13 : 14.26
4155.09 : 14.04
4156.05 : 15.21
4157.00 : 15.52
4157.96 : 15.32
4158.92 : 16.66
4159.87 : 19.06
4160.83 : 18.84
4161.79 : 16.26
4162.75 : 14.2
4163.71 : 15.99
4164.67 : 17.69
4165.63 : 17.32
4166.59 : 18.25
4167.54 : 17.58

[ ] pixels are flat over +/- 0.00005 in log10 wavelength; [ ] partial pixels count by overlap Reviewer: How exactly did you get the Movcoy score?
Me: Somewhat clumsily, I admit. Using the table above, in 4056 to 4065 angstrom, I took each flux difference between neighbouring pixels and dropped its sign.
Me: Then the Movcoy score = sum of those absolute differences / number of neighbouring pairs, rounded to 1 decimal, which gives 1.7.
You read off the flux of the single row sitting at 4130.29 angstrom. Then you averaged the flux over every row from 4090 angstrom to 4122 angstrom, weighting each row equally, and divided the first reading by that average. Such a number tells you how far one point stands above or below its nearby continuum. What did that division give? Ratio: 1.23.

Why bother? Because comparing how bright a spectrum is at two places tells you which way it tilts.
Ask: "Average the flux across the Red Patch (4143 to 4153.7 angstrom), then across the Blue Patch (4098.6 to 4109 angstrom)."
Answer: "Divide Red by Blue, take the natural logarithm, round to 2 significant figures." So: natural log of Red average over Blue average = 0.10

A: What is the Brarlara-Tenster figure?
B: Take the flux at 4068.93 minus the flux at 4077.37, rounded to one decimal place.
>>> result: 2.1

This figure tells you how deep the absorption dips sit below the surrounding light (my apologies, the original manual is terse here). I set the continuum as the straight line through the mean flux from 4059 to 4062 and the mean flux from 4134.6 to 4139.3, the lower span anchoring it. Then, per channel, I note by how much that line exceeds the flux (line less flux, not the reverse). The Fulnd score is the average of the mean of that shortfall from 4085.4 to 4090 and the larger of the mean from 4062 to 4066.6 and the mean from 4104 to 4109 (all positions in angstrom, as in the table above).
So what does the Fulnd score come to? 3.4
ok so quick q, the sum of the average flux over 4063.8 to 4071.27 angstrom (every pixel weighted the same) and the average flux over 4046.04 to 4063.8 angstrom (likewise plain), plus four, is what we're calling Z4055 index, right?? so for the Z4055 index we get 41.2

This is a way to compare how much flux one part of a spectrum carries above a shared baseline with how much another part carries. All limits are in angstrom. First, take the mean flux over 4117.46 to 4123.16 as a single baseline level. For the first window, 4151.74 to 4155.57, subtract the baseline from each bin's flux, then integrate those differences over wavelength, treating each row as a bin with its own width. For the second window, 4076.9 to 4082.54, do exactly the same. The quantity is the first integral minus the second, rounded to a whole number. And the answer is -16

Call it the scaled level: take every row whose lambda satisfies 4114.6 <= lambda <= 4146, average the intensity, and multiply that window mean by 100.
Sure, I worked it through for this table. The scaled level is 1662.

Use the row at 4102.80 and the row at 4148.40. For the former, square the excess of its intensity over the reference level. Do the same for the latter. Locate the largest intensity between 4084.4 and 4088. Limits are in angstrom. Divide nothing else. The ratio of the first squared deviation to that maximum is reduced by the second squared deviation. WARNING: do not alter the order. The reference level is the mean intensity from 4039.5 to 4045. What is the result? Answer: -35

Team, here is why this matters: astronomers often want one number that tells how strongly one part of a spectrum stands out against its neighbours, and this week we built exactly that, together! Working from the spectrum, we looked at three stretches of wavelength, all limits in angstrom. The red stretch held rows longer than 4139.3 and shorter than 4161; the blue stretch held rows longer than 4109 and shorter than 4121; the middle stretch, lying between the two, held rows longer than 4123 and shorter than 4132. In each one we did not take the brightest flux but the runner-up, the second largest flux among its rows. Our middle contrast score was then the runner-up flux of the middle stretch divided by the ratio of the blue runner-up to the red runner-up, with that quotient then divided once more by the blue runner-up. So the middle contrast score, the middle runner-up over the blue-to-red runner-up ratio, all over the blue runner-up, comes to 1.4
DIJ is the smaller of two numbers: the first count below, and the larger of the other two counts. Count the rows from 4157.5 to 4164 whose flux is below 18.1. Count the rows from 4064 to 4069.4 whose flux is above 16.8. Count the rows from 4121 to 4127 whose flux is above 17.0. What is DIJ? 5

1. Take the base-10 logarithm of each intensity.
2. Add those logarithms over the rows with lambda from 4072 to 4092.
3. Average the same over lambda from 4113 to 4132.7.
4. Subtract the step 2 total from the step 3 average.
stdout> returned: -24.7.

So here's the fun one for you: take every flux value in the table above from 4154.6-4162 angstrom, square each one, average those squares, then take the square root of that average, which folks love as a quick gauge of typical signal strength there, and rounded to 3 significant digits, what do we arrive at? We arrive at 16.4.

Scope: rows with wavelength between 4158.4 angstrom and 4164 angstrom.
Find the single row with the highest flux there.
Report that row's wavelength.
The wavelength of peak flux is 4159.87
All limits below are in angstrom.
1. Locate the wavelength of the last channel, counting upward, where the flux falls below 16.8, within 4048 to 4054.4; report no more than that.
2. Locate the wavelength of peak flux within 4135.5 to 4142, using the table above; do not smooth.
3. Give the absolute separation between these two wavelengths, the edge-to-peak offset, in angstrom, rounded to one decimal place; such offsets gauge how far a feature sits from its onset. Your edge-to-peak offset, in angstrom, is 92.4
